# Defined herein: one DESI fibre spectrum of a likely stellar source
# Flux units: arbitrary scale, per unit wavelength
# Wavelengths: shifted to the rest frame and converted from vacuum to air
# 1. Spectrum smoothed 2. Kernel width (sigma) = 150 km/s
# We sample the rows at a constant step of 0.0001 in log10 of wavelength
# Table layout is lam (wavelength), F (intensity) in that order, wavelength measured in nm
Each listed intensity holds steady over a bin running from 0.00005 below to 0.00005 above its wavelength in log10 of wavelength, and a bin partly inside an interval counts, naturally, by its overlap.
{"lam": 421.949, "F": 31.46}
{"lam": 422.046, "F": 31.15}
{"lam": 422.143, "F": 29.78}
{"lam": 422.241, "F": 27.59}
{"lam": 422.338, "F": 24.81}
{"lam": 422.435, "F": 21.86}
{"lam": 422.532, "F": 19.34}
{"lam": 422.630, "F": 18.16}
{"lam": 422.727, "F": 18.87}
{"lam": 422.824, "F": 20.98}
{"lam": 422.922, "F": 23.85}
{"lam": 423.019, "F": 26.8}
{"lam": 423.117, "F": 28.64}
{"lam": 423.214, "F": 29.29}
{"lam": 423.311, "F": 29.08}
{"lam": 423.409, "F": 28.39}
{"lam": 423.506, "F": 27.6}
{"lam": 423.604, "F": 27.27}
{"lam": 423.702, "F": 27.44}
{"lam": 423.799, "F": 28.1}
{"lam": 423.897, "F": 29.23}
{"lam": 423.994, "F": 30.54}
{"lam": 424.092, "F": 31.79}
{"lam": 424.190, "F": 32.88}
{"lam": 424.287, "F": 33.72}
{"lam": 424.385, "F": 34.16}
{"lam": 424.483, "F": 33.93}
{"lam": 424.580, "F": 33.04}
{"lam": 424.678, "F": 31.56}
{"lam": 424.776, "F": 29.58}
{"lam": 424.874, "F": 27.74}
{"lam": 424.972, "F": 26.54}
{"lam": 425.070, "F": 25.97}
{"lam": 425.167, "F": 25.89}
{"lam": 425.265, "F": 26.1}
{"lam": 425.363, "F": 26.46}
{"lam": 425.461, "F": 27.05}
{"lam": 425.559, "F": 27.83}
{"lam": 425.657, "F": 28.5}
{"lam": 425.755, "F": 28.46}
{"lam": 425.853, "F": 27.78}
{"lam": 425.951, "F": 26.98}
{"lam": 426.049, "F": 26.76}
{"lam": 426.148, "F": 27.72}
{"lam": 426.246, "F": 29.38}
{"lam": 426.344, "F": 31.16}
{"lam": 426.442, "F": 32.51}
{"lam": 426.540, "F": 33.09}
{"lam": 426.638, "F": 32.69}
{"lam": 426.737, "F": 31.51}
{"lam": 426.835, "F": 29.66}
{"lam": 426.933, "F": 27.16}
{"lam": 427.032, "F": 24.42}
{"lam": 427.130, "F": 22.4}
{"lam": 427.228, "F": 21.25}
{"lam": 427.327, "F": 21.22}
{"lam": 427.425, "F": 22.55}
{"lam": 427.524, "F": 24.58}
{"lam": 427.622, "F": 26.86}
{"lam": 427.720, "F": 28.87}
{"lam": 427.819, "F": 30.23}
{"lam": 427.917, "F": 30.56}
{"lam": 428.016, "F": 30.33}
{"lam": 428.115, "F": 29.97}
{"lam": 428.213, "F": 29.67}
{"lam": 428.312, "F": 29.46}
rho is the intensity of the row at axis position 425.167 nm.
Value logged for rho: 25.89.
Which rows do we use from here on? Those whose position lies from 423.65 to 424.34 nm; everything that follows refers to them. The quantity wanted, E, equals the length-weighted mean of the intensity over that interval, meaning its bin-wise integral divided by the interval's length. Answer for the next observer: 30.5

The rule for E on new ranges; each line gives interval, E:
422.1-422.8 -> 22.8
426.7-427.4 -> 25.2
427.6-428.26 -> 29.6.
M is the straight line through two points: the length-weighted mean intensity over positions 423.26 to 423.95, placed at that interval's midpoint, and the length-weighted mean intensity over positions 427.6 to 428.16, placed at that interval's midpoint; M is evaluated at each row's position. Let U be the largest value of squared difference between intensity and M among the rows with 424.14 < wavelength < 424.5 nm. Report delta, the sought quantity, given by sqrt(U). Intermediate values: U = 33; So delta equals 6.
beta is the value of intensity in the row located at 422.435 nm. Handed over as 21.86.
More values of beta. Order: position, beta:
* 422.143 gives 29.78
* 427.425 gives 22.55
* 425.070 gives 25.97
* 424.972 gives 26.54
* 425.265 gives 26.1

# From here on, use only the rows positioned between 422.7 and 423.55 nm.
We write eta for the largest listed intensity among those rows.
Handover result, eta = 29.29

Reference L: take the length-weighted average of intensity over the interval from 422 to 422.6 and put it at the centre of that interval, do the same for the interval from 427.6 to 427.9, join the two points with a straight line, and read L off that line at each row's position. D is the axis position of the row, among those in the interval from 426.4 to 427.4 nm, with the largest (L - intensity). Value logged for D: 427.327 nm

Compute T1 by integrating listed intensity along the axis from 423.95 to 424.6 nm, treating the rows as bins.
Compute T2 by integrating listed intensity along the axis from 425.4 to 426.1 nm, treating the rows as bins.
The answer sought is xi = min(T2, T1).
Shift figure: 19.3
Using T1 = 21.4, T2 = 19.3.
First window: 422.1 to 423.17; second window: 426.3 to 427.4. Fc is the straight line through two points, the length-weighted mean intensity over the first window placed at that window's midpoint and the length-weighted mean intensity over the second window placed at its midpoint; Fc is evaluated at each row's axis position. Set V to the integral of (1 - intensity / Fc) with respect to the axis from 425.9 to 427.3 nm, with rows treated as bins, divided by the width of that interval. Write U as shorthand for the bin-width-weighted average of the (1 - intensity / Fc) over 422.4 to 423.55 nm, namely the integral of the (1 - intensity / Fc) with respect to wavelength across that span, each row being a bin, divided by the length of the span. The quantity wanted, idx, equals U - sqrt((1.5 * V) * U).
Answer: -0.040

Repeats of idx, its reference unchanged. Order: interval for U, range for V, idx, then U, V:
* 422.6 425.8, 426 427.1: -0.227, -0.11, -0.07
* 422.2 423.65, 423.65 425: -0.140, -0.03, -0.22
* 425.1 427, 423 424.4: -0.198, -0.06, -0.20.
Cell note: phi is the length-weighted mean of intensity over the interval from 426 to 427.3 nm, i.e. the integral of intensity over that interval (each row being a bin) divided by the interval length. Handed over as 28.3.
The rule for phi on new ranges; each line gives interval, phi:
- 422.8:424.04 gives 27.6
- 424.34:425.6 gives 28.9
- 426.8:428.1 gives 26.2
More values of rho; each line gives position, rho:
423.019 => 26.8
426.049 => 26.76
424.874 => 27.74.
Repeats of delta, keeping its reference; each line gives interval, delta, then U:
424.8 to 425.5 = 3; 8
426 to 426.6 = 4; 16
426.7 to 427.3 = 8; 66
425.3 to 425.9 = 2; 5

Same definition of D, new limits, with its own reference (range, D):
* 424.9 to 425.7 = 425.167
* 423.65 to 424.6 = 423.702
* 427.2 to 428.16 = 427.327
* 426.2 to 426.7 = 426.246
